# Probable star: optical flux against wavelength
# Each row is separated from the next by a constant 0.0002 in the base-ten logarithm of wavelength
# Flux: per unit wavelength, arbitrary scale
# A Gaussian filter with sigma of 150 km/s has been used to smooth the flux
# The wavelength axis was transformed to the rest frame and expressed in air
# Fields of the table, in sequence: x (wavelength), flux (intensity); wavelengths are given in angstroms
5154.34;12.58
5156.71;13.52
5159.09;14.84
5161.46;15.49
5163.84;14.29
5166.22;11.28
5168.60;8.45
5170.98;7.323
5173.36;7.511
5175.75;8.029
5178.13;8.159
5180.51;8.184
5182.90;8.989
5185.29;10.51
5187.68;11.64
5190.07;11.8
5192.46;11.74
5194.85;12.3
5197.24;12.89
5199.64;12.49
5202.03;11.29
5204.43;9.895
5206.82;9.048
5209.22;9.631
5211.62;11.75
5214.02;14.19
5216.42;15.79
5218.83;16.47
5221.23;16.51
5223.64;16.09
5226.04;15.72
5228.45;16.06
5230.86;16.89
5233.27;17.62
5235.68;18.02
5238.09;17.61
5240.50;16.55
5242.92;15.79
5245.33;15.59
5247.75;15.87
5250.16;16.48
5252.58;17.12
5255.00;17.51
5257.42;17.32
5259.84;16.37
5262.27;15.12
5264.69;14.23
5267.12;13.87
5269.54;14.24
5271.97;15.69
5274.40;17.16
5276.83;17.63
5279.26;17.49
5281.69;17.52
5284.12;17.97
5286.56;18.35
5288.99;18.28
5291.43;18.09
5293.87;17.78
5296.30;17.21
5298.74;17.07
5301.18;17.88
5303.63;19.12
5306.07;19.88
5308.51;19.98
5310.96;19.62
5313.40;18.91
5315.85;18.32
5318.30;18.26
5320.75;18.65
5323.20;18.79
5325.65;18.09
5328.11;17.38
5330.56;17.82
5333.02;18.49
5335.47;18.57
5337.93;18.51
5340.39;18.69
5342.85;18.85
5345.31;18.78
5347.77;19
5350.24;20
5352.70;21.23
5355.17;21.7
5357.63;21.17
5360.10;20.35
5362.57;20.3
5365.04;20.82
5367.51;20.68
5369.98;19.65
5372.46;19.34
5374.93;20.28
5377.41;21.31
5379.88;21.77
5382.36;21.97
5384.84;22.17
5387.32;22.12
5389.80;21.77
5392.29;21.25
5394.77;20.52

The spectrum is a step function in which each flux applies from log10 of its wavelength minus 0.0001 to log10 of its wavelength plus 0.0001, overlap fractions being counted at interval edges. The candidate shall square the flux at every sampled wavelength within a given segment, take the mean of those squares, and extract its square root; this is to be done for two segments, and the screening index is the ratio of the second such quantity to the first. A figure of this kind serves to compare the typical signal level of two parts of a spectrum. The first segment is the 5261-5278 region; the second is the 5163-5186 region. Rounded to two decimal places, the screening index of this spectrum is 0.61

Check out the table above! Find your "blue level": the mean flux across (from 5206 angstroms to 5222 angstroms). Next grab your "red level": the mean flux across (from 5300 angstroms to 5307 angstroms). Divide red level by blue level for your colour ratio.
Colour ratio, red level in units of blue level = 1.42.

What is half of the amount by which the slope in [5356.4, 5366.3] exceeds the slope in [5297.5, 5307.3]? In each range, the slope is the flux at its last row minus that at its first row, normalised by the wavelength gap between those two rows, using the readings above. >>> -0.22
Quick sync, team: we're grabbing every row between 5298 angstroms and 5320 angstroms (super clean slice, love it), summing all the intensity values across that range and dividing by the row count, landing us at 18.8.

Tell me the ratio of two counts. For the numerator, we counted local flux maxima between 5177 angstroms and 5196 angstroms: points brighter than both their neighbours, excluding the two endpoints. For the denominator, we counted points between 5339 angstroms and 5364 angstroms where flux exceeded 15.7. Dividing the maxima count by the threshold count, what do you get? 0.10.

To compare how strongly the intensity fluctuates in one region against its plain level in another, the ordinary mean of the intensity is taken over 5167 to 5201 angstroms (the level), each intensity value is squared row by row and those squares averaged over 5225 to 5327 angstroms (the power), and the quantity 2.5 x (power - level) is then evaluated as 727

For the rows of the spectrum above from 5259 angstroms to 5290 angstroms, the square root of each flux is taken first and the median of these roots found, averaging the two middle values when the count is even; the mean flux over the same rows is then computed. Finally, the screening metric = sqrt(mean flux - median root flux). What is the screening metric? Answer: 3.5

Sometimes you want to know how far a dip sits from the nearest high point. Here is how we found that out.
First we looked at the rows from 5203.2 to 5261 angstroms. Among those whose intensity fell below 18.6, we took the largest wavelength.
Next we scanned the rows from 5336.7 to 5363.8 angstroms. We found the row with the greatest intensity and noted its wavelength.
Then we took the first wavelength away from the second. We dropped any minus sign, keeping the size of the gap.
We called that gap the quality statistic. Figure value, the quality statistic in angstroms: 95.3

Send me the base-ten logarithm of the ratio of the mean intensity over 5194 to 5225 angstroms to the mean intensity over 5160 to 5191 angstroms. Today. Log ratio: 0.11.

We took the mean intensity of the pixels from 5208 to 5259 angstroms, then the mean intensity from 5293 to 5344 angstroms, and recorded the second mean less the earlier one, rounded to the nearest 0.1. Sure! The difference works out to 2.5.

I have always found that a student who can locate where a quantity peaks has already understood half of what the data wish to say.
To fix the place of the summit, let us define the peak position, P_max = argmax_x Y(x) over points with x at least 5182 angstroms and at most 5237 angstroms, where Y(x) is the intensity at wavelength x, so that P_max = 5235.68 angstroms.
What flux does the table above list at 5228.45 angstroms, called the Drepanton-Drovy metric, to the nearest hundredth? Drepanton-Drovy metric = 16.06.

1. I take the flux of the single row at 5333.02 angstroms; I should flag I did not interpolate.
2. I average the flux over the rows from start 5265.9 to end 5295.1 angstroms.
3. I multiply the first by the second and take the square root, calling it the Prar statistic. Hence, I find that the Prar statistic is 18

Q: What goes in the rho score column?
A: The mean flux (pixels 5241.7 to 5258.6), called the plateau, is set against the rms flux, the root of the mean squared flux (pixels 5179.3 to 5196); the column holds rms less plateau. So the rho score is -5.7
